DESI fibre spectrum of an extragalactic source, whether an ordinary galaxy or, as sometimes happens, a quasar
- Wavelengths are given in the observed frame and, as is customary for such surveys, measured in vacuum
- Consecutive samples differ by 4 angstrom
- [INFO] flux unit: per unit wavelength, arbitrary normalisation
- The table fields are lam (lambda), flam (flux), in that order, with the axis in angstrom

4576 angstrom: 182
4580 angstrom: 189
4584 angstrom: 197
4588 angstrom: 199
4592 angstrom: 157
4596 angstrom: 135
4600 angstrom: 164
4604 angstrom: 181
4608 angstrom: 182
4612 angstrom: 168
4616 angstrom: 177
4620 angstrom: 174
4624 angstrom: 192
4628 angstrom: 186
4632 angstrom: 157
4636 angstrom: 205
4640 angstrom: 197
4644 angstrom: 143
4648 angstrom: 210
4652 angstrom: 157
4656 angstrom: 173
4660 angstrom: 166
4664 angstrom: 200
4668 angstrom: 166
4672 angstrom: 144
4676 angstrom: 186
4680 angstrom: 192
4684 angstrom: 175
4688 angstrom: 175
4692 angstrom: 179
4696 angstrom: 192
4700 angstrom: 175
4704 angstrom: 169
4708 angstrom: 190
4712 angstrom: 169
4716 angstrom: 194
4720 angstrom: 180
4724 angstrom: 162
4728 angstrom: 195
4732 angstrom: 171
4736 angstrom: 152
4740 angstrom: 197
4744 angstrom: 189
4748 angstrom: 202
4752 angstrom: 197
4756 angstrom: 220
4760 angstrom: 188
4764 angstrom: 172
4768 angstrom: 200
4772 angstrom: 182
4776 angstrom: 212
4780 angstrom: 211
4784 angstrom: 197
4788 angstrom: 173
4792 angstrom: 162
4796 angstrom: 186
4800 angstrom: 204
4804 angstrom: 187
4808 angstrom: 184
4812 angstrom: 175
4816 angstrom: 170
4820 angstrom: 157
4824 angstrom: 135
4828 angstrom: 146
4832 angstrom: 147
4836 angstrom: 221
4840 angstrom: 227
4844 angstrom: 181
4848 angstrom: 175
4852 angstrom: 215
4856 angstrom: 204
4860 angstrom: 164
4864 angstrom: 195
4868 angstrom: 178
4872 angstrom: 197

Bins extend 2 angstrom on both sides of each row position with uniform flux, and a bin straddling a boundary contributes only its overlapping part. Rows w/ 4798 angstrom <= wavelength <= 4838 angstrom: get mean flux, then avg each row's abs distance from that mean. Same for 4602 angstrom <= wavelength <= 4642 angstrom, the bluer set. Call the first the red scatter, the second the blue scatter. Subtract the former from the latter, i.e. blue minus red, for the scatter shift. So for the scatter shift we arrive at -11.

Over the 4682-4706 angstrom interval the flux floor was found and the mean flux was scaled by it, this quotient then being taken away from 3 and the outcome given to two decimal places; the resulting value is 1.95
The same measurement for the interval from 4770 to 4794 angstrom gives 1.83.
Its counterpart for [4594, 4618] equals 1.76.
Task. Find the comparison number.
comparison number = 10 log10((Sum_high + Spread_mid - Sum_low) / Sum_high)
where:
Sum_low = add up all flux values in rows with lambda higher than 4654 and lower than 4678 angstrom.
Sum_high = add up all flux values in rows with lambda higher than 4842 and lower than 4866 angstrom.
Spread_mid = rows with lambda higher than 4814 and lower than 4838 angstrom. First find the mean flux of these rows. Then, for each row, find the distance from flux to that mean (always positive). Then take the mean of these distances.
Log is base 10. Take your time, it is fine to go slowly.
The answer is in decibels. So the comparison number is -9.7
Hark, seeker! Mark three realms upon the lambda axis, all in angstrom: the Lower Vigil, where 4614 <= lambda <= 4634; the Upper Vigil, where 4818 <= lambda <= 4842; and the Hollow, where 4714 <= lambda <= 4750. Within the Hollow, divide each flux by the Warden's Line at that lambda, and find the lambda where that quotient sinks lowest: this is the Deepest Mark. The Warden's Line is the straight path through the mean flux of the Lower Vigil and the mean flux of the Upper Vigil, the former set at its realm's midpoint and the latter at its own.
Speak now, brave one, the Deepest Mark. 4736 angstrom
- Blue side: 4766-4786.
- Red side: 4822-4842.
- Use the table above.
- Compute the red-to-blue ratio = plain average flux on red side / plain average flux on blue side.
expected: 0.87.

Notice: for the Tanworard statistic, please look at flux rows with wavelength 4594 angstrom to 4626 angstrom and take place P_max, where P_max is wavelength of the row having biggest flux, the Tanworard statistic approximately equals 4624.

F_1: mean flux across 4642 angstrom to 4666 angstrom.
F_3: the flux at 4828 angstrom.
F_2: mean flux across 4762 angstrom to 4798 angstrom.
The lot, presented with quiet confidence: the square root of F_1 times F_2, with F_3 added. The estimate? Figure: 327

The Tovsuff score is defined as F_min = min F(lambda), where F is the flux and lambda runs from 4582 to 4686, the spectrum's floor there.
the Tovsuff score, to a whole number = 135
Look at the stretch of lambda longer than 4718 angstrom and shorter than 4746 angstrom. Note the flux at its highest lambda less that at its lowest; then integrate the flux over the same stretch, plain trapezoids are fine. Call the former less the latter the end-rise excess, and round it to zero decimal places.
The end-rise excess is -4975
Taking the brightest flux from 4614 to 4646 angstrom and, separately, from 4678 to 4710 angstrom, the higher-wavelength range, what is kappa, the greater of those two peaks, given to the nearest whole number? 205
